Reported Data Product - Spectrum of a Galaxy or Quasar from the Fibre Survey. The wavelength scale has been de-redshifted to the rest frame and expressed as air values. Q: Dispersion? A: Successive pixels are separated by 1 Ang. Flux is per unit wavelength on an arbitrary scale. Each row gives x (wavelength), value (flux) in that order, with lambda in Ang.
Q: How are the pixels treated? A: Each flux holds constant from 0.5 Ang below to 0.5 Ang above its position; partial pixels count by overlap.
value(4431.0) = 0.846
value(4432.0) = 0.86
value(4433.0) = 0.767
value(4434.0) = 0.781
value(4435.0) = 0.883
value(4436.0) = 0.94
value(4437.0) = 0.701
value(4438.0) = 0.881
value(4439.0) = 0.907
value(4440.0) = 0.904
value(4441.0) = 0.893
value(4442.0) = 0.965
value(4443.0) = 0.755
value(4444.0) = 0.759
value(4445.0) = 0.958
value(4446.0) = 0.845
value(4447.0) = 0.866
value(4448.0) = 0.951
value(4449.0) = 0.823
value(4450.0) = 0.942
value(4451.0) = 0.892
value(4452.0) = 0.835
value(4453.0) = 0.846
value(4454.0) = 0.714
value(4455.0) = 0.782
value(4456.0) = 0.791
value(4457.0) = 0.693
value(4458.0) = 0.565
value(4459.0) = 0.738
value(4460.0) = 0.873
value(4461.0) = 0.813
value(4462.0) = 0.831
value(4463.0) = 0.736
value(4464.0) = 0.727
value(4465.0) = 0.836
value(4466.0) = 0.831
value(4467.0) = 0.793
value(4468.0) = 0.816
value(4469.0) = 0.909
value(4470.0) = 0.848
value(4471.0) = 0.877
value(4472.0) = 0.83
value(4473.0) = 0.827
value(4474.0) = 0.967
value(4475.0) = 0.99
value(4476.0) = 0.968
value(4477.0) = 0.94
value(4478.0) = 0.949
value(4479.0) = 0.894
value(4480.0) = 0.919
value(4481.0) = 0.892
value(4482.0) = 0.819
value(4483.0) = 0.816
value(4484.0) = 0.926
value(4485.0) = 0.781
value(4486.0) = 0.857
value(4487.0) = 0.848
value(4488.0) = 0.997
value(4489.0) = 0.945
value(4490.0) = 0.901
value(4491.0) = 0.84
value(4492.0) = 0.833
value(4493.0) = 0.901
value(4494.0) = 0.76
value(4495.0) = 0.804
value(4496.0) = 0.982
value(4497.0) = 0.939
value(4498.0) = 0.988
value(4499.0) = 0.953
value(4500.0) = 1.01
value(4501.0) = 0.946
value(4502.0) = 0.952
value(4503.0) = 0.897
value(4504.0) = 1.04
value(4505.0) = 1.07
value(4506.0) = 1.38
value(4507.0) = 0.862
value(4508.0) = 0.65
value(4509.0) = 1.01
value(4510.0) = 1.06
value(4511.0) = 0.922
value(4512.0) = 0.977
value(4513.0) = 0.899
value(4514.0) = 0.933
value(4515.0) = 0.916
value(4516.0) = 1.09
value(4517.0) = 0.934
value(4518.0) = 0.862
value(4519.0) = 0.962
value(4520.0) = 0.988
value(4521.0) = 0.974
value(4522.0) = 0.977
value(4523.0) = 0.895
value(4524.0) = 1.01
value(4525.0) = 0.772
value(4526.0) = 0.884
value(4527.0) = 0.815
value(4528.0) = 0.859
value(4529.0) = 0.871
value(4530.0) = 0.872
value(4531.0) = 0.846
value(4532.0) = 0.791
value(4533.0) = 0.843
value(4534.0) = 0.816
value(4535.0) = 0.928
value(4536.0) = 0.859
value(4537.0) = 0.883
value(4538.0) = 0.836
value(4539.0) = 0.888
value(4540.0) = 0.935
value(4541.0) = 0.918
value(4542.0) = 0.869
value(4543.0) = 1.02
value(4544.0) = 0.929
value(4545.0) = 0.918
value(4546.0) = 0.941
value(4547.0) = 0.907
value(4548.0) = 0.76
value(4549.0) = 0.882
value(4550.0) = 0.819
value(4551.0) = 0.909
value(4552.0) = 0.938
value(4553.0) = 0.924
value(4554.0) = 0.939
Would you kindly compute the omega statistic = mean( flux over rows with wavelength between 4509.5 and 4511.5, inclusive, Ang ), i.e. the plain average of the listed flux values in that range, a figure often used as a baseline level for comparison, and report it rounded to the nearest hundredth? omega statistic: 0.99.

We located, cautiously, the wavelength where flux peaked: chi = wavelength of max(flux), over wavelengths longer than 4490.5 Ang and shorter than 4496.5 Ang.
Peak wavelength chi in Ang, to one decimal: 4496.0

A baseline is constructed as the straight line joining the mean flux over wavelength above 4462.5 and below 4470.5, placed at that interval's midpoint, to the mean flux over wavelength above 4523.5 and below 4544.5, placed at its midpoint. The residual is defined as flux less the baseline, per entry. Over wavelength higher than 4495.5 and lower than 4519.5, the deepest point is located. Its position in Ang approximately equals 4508.0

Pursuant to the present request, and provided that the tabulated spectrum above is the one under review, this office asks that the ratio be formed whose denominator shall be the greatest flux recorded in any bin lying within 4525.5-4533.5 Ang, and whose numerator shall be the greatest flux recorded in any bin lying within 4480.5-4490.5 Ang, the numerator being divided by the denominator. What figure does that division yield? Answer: 1.13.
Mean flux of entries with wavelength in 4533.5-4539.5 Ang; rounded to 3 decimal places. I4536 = 0.868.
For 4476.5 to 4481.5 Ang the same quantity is 0.919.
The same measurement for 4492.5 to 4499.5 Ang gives 0.904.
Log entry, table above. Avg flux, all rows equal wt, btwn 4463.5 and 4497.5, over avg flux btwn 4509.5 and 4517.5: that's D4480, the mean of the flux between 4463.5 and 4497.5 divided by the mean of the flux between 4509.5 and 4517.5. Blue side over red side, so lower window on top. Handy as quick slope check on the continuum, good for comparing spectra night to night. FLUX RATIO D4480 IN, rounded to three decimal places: 0.906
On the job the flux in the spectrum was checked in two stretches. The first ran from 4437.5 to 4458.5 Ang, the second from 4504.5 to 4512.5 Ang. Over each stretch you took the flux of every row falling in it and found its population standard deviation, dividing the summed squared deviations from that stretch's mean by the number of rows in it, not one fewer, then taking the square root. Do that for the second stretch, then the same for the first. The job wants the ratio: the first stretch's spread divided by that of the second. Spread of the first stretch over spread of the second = 0.51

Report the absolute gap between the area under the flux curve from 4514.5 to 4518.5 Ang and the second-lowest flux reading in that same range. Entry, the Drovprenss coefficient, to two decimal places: 2.89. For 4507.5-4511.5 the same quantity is 2.72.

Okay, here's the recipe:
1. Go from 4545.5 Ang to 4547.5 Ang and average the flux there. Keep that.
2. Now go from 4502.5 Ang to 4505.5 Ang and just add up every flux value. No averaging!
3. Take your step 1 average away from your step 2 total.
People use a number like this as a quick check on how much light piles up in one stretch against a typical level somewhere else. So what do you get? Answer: 2.1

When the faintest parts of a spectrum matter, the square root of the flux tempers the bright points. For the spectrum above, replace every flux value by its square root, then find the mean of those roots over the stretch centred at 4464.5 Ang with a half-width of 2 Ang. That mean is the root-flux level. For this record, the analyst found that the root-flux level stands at 0.884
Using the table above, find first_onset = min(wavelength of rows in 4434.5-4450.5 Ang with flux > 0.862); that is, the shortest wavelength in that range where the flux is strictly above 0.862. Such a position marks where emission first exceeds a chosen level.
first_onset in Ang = 4435.0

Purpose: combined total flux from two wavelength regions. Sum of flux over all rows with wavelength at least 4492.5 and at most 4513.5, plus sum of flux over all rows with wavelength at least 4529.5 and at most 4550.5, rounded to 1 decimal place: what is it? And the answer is 38.5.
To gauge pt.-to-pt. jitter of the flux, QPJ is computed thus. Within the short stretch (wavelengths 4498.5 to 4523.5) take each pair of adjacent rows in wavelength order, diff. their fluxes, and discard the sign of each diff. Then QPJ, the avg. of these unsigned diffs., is 0.115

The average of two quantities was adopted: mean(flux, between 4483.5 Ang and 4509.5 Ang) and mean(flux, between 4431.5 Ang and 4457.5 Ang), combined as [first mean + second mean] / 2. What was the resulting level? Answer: 0.8847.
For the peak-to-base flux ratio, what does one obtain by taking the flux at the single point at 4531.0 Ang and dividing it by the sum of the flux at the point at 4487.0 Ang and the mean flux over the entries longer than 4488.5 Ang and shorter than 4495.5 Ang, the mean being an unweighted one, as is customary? 0.497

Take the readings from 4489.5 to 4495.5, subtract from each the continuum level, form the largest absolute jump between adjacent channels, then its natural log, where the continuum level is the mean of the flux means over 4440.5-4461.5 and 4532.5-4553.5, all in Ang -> -2.0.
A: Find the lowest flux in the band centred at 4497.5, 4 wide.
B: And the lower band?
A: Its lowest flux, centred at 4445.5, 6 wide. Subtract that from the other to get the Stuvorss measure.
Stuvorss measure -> 0.18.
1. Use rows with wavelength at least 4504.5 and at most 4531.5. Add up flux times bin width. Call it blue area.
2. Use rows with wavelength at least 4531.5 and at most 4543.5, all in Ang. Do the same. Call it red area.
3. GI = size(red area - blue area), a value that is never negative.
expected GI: 14.7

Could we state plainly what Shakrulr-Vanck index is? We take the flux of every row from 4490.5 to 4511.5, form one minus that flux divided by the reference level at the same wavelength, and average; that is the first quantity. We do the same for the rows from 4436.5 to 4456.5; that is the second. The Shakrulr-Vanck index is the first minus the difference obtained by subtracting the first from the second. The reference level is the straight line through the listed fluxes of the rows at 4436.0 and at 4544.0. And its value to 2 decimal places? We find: -0.11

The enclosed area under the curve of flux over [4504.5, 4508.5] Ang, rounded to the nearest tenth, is 4.0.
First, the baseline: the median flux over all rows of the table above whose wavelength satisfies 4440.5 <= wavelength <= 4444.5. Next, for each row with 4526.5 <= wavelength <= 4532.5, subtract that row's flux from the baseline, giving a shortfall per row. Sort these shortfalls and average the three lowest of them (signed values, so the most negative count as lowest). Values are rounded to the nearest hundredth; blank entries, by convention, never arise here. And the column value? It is -0.04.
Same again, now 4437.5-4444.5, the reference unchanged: -0.10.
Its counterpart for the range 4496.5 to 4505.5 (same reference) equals -0.21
